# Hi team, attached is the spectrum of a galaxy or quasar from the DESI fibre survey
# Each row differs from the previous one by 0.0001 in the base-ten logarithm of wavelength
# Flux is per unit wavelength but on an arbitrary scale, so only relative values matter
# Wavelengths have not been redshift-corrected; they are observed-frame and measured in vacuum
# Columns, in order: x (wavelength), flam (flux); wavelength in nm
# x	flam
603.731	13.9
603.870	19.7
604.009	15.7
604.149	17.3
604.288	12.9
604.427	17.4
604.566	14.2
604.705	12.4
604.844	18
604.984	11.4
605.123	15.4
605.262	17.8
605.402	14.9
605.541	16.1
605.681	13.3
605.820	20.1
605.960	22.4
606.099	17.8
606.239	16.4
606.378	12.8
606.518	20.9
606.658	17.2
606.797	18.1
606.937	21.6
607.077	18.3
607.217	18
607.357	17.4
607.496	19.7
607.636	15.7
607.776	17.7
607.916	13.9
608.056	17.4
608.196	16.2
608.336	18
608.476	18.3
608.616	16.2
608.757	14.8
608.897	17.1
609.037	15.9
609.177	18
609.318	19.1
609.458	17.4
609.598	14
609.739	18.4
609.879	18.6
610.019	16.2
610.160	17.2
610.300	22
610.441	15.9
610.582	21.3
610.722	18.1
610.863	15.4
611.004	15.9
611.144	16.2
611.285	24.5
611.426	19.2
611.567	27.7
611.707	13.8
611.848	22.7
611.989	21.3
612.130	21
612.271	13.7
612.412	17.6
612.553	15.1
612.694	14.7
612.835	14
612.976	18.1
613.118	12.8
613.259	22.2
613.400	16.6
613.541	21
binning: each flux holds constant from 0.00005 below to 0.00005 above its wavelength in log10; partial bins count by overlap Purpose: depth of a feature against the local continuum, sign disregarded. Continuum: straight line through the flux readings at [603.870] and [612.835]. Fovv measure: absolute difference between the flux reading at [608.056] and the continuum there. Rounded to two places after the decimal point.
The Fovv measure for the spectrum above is 0.36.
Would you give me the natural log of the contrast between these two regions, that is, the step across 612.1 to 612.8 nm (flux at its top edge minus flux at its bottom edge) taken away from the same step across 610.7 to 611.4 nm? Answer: 2.5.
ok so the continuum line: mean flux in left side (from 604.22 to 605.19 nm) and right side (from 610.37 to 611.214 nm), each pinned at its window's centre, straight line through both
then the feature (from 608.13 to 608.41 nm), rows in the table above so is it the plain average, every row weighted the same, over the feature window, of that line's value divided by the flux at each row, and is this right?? 0.94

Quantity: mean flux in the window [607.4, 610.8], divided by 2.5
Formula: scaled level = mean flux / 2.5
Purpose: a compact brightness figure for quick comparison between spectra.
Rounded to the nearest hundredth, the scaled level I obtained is 6.95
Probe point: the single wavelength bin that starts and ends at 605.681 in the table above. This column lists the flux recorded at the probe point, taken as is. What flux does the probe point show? 13.3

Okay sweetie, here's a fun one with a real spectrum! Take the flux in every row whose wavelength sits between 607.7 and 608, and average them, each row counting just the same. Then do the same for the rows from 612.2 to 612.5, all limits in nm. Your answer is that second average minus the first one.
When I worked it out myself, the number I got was -0.2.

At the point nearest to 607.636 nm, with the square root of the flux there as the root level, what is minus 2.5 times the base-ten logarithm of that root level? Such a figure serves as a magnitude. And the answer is -1.49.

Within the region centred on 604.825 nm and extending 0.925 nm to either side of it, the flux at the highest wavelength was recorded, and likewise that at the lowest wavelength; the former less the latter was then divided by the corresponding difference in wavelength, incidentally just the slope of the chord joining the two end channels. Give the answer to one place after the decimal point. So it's -1.4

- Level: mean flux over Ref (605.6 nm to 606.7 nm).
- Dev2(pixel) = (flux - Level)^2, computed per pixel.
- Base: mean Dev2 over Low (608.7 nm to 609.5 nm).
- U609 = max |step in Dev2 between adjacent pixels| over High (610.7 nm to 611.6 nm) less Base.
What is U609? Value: 97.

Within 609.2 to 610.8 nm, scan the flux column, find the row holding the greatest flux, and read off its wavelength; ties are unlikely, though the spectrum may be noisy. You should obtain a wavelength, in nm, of 610.300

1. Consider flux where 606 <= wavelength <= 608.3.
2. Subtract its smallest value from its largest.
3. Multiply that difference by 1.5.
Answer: 13.2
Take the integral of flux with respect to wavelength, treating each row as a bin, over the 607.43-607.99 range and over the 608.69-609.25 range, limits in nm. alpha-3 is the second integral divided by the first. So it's 0.98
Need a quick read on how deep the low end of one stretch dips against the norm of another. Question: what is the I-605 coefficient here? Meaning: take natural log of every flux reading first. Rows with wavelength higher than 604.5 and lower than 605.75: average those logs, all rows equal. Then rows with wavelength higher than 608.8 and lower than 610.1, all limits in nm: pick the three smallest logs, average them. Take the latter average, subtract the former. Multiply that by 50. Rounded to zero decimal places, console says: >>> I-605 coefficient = 2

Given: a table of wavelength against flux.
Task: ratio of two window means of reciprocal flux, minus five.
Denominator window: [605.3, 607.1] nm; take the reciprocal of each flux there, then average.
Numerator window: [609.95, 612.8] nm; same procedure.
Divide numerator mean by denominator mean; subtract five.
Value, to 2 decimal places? -4.03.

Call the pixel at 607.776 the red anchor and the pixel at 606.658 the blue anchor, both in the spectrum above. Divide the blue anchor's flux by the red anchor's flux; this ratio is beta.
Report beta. 1.0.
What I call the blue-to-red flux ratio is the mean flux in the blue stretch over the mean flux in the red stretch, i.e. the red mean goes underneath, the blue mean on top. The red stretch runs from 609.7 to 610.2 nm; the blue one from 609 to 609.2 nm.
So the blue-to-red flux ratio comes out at 0.96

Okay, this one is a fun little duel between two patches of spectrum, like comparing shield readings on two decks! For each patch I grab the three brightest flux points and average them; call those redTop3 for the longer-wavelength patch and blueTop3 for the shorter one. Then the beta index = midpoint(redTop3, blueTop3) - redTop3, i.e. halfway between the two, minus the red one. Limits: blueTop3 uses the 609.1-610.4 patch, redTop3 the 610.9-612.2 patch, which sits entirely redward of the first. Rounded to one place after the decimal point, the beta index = -2.5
